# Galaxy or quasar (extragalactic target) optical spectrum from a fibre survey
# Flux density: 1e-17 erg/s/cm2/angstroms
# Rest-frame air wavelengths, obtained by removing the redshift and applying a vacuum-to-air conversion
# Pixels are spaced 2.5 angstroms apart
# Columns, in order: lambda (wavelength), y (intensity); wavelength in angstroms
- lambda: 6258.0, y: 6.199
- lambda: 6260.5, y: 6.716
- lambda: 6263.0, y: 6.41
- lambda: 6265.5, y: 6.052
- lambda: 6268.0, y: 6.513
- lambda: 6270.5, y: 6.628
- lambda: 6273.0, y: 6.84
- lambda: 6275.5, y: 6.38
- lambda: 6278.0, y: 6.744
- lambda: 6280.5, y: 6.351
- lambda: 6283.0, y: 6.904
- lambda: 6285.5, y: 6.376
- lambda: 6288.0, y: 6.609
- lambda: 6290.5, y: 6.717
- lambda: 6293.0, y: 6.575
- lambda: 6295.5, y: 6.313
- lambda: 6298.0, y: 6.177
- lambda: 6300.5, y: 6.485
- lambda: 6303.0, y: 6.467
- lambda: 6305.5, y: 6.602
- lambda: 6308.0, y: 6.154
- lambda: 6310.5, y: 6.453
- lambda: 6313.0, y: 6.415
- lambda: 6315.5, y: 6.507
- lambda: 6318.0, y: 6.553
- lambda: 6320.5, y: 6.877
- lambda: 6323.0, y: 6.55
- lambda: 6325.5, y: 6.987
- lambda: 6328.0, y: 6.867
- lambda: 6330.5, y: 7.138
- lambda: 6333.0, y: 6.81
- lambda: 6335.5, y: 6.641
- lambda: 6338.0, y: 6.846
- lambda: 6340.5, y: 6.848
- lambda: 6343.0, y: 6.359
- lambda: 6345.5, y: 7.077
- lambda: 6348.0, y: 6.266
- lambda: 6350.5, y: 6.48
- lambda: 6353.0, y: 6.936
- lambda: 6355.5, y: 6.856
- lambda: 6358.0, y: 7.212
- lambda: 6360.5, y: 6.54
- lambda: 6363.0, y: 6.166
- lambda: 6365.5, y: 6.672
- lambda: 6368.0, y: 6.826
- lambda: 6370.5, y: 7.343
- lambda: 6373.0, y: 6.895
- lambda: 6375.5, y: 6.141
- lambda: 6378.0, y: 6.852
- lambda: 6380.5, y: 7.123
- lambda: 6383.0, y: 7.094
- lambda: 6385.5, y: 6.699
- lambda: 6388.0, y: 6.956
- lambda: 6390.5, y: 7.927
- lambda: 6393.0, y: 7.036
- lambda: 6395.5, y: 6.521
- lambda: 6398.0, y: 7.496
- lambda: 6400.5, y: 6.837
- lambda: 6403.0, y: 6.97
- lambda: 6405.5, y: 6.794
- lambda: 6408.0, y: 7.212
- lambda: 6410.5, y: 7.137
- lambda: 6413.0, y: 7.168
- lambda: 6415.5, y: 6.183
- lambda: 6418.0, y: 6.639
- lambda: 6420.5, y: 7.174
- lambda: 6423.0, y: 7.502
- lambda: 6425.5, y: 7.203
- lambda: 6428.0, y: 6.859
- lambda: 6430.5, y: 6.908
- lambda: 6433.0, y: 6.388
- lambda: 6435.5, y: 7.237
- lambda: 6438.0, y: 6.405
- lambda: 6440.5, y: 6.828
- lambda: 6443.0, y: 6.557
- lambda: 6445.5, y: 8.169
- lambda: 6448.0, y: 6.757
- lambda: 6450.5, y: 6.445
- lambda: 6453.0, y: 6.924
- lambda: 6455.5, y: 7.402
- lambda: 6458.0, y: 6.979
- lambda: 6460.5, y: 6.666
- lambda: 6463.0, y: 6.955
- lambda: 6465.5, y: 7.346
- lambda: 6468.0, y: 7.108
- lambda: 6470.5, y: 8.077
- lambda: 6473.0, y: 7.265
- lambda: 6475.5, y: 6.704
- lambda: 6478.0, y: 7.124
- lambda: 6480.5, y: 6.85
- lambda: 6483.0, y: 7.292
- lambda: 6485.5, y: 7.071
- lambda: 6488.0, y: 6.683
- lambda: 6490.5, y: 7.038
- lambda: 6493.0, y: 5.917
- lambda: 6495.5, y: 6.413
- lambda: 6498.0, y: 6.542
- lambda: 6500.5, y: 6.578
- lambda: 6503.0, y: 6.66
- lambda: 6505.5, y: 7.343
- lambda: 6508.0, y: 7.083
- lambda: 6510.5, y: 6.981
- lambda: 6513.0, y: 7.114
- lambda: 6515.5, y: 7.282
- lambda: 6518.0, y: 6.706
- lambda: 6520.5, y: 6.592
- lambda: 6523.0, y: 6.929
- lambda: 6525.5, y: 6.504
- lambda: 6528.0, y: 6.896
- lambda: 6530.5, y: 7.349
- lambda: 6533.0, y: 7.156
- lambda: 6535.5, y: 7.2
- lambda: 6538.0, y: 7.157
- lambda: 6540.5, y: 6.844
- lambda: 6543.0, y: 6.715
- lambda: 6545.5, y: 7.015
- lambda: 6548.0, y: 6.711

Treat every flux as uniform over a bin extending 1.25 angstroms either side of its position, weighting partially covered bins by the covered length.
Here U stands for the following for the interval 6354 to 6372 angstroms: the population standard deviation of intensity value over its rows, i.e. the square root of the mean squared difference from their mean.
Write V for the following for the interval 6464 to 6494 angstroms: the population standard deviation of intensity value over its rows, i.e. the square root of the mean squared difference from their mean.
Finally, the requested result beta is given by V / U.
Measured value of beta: 1.32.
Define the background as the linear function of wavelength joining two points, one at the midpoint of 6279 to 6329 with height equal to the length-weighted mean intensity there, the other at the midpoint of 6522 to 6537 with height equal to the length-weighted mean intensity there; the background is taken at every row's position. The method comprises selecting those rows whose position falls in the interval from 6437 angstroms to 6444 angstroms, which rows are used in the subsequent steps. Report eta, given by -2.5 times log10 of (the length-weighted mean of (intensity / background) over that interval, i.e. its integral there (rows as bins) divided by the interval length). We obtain 0.036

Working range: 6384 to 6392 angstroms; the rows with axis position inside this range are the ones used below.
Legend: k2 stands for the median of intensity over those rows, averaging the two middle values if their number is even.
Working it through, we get 6.96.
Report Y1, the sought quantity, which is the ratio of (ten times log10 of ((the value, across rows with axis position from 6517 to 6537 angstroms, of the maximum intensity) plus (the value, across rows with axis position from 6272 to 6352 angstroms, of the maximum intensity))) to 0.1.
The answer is 116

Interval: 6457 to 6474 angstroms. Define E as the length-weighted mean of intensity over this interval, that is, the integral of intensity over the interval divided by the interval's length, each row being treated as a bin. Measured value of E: 7.2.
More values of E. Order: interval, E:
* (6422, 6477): 7.0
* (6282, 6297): 6.6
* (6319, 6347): 6.8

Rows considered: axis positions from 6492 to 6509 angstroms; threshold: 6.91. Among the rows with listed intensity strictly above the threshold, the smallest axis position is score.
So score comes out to 6505.5 angstroms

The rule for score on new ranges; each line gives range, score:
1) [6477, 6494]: 6478.0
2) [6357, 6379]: 6358.0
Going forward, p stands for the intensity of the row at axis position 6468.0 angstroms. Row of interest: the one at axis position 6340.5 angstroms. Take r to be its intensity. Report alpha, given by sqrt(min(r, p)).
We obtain 2.62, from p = 7.108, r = 6.848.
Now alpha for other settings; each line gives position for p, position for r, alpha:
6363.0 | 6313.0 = 2.48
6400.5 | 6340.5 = 2.61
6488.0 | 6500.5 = 2.56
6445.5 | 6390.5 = 2.82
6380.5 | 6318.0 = 2.56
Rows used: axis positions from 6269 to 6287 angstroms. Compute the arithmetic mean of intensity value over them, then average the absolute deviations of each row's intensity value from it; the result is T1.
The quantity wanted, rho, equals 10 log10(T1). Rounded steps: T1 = 0.20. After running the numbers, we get -7.0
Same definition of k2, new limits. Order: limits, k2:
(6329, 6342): 6.85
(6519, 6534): 6.91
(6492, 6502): 6.48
